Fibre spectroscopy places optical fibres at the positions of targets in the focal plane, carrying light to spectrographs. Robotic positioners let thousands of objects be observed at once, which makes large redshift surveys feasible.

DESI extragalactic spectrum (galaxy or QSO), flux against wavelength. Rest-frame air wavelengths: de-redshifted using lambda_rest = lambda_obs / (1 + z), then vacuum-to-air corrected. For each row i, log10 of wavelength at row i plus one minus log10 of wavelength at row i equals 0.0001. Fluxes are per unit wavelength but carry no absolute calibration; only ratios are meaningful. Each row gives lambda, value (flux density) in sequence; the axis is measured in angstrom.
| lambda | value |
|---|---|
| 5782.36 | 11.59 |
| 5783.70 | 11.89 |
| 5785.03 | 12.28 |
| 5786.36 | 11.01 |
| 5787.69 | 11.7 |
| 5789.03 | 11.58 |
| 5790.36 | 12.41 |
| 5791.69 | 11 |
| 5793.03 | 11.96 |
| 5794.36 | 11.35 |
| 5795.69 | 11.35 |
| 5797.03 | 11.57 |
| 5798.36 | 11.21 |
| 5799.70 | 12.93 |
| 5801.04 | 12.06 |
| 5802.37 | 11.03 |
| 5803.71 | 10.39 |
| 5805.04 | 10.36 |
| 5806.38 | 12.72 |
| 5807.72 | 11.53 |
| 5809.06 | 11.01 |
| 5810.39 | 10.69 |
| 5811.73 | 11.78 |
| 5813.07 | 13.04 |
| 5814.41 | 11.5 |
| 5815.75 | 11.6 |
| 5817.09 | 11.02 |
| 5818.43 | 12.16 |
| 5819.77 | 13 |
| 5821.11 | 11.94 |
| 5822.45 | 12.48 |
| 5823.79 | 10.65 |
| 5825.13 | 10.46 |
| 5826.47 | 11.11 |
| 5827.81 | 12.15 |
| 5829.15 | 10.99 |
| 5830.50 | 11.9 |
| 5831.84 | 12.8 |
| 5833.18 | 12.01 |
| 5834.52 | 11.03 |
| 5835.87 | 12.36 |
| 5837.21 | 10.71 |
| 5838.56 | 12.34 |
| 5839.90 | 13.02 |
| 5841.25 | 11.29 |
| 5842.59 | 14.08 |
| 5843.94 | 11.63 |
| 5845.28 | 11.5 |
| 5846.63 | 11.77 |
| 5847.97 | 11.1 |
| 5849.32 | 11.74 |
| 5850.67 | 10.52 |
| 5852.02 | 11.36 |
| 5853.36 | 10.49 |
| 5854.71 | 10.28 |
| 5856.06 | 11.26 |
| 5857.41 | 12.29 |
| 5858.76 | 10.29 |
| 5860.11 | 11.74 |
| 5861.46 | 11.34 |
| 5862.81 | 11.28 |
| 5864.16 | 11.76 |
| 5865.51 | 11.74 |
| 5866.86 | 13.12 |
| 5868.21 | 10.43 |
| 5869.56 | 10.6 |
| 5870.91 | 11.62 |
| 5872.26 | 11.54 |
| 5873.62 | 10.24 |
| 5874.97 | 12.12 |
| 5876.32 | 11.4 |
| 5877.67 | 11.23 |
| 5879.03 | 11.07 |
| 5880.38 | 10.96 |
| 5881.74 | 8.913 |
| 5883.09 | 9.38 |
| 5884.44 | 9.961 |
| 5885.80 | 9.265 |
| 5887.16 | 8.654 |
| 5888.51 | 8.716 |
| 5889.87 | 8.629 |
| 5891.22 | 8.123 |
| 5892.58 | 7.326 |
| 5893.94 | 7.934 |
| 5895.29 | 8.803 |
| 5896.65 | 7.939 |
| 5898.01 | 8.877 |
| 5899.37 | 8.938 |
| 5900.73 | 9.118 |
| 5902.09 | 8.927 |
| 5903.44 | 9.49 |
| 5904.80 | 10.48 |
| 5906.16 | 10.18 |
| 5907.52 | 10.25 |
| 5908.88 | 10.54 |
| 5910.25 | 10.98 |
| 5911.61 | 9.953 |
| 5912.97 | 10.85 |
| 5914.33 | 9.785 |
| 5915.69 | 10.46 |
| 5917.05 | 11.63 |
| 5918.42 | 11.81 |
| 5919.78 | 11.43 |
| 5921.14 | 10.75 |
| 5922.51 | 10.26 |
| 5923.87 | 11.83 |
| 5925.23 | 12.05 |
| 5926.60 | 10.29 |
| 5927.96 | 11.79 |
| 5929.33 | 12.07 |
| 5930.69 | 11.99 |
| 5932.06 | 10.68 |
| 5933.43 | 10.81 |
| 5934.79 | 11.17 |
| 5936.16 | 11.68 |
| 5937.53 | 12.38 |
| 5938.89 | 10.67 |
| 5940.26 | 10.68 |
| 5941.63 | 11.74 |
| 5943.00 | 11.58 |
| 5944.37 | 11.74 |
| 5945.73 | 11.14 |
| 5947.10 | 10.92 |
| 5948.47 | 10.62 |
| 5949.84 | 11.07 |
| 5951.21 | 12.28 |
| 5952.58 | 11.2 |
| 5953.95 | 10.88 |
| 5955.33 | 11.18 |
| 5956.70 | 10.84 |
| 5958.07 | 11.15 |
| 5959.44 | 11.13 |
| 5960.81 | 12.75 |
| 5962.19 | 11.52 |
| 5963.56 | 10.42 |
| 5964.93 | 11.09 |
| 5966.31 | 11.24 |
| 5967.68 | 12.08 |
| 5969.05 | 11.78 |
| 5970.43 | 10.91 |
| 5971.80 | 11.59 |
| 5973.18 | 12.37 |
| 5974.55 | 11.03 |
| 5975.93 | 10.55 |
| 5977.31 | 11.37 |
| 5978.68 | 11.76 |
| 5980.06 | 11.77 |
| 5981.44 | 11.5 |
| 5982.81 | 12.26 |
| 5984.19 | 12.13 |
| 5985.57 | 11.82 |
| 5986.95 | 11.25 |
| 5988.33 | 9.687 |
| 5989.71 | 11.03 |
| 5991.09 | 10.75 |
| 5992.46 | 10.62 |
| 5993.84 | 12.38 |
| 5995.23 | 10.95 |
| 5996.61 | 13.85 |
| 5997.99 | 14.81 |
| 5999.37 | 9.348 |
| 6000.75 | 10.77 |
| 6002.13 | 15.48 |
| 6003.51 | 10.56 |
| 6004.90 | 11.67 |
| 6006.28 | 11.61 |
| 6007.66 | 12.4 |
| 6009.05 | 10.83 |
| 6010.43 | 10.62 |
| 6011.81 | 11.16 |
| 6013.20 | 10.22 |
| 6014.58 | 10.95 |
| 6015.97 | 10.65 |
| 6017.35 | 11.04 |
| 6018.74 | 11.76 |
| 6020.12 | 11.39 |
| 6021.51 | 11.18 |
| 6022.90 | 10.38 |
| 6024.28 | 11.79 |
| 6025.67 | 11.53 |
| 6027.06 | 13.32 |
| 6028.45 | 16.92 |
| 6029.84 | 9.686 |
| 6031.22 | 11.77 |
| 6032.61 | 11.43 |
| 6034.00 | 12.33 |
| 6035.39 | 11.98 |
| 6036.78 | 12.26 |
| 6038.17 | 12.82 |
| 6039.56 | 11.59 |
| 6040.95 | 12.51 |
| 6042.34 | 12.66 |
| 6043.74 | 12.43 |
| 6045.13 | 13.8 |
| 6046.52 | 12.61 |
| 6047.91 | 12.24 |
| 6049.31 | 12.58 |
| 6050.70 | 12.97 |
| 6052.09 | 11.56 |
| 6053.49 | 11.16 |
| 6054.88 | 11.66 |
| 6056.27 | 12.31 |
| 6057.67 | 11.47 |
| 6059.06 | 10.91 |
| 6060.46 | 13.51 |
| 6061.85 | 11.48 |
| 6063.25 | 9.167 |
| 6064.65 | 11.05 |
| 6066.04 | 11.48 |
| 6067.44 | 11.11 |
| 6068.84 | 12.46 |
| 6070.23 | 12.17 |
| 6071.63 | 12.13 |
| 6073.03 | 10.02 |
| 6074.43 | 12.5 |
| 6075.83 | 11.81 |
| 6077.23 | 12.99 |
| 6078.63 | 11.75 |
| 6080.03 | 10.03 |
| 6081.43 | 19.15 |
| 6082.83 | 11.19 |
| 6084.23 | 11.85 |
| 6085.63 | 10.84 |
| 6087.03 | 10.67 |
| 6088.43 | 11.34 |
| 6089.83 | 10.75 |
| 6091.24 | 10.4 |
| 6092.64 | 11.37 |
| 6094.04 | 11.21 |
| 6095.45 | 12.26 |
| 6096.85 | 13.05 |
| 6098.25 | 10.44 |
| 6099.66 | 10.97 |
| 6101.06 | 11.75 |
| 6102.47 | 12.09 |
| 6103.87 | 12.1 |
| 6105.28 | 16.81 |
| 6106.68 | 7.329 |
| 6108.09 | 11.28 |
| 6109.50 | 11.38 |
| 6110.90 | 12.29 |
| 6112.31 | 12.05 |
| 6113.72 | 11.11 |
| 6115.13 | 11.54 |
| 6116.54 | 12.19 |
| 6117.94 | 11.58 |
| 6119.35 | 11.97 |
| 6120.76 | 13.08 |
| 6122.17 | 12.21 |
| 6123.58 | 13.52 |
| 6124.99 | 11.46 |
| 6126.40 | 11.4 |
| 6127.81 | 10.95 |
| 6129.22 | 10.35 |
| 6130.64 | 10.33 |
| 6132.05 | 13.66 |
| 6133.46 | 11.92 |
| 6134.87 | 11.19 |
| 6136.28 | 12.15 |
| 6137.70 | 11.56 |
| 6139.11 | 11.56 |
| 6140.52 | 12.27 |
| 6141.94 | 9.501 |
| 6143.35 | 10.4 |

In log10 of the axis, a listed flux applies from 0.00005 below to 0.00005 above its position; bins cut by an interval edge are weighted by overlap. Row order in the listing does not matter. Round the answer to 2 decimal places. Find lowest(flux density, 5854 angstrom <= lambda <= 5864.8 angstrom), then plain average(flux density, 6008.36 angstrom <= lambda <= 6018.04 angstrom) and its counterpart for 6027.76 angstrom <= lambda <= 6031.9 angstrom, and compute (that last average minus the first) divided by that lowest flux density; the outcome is 0.20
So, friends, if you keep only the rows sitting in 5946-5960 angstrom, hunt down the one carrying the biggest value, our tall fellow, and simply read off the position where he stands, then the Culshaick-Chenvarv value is 5951.21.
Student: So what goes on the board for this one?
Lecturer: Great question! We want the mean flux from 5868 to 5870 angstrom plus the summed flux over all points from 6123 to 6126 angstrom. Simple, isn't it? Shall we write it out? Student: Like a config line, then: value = 35.5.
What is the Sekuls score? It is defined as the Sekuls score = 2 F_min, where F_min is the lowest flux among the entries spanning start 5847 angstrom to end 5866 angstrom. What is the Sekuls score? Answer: 20.6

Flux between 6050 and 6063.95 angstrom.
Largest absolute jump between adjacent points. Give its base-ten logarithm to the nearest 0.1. 0.4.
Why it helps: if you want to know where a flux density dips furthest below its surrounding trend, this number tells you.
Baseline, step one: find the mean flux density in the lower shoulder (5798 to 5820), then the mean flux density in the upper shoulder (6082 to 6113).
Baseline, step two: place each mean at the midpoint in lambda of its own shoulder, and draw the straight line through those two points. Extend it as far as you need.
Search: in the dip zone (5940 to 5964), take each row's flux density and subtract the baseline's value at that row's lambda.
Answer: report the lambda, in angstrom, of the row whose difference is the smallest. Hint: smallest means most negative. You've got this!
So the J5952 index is 5963.56 angstrom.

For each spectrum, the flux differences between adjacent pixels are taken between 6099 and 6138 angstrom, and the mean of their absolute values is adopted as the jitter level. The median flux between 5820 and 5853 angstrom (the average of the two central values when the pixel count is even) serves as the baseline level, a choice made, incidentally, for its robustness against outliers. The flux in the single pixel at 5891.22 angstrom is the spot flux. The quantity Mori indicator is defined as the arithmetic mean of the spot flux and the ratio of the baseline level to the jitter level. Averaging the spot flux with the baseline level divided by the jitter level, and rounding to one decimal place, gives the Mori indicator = 8.3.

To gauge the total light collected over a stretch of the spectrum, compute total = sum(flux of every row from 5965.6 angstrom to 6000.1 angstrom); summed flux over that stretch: 289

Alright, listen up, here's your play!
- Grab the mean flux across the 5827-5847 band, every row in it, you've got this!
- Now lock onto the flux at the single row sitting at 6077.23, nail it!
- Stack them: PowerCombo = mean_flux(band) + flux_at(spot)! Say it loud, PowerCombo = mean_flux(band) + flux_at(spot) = 25.0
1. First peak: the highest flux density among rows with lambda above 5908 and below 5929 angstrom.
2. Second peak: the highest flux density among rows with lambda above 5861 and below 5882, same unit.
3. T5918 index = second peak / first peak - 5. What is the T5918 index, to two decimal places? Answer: -3.91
